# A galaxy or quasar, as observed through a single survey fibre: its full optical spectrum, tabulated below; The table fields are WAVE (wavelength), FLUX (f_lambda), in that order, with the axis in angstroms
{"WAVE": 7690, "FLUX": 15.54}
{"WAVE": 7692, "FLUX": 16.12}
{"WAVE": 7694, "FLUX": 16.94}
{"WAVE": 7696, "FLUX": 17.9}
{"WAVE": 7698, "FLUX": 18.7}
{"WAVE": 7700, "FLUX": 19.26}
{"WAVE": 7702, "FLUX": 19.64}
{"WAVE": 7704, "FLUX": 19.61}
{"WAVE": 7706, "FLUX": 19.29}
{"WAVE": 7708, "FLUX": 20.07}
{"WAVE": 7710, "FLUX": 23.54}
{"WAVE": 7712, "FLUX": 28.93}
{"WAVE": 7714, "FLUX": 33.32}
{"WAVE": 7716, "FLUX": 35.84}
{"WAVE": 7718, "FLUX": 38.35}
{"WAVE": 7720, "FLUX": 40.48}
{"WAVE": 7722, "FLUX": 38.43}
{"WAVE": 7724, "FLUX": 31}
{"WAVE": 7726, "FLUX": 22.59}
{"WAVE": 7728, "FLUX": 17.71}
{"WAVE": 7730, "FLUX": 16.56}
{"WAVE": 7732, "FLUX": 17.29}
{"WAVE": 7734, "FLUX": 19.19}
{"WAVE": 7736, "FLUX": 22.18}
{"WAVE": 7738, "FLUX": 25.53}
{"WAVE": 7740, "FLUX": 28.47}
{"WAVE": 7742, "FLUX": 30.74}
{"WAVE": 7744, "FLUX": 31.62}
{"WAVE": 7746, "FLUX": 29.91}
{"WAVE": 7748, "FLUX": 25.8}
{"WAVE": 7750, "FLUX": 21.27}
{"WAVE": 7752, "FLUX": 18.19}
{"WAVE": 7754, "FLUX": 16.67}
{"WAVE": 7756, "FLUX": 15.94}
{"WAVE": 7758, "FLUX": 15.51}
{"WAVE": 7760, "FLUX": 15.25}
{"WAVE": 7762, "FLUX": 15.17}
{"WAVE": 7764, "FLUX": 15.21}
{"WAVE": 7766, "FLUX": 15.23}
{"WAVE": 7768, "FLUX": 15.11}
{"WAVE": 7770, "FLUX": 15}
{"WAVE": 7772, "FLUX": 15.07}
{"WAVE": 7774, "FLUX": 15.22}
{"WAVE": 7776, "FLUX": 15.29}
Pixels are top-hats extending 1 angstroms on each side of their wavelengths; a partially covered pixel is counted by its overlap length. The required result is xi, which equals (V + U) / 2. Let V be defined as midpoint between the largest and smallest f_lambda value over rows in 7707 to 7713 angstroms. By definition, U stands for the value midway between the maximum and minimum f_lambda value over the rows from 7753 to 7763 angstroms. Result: 20.2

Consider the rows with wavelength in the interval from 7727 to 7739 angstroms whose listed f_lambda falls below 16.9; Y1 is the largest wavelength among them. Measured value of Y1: 7730 angstroms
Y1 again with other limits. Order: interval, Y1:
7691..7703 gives 7692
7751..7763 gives 7762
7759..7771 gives 7770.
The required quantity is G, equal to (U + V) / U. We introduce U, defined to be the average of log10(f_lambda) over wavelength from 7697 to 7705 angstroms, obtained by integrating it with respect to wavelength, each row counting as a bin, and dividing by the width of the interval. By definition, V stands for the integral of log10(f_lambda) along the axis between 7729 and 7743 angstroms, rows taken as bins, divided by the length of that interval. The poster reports 2.05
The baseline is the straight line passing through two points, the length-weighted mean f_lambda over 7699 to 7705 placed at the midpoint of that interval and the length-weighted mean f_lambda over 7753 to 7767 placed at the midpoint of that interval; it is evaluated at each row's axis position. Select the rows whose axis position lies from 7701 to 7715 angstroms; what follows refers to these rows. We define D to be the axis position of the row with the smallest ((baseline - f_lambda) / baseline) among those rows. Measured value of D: 7714 angstroms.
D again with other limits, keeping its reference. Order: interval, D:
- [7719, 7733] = 7720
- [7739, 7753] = 7744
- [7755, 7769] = 7756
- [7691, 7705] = 7704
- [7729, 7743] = 7742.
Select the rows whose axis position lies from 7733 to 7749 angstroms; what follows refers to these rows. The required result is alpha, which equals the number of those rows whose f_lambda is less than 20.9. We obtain 1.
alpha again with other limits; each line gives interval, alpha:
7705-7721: 2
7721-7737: 4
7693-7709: 8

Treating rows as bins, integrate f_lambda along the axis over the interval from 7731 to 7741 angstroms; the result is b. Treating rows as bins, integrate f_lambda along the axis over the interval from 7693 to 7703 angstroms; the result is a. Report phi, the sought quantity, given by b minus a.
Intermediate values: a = 185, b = 225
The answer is 40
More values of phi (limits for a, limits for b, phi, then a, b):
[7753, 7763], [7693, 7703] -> 28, 157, 185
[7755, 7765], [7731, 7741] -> 71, 154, 225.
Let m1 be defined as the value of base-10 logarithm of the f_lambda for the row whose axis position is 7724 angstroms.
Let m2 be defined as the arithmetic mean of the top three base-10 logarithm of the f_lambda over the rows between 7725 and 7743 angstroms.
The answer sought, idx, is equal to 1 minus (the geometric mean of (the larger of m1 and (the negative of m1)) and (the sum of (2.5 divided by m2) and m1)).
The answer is -1.19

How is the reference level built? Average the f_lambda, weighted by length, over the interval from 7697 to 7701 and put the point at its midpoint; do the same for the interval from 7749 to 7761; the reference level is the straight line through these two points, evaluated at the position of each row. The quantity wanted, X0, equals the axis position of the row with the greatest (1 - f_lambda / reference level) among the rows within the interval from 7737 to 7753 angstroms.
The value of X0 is 7752 angstroms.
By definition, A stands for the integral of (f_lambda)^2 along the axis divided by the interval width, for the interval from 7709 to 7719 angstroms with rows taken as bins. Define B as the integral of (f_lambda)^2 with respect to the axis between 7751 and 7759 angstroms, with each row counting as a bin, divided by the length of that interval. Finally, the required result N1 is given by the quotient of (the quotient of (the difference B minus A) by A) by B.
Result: -0.0027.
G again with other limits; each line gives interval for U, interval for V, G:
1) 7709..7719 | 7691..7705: 1.84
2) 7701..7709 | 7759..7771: 1.91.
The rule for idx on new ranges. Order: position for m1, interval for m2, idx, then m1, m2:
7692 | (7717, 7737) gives -0.83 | 1.21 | 1.59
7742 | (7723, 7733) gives -1.22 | 1.49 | 1.36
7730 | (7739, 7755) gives -0.88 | 1.22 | 1.49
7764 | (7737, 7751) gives -0.84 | 1.18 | 1.49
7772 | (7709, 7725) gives -0.80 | 1.18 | 1.59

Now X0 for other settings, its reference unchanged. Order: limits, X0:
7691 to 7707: 7692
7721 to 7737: 7730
